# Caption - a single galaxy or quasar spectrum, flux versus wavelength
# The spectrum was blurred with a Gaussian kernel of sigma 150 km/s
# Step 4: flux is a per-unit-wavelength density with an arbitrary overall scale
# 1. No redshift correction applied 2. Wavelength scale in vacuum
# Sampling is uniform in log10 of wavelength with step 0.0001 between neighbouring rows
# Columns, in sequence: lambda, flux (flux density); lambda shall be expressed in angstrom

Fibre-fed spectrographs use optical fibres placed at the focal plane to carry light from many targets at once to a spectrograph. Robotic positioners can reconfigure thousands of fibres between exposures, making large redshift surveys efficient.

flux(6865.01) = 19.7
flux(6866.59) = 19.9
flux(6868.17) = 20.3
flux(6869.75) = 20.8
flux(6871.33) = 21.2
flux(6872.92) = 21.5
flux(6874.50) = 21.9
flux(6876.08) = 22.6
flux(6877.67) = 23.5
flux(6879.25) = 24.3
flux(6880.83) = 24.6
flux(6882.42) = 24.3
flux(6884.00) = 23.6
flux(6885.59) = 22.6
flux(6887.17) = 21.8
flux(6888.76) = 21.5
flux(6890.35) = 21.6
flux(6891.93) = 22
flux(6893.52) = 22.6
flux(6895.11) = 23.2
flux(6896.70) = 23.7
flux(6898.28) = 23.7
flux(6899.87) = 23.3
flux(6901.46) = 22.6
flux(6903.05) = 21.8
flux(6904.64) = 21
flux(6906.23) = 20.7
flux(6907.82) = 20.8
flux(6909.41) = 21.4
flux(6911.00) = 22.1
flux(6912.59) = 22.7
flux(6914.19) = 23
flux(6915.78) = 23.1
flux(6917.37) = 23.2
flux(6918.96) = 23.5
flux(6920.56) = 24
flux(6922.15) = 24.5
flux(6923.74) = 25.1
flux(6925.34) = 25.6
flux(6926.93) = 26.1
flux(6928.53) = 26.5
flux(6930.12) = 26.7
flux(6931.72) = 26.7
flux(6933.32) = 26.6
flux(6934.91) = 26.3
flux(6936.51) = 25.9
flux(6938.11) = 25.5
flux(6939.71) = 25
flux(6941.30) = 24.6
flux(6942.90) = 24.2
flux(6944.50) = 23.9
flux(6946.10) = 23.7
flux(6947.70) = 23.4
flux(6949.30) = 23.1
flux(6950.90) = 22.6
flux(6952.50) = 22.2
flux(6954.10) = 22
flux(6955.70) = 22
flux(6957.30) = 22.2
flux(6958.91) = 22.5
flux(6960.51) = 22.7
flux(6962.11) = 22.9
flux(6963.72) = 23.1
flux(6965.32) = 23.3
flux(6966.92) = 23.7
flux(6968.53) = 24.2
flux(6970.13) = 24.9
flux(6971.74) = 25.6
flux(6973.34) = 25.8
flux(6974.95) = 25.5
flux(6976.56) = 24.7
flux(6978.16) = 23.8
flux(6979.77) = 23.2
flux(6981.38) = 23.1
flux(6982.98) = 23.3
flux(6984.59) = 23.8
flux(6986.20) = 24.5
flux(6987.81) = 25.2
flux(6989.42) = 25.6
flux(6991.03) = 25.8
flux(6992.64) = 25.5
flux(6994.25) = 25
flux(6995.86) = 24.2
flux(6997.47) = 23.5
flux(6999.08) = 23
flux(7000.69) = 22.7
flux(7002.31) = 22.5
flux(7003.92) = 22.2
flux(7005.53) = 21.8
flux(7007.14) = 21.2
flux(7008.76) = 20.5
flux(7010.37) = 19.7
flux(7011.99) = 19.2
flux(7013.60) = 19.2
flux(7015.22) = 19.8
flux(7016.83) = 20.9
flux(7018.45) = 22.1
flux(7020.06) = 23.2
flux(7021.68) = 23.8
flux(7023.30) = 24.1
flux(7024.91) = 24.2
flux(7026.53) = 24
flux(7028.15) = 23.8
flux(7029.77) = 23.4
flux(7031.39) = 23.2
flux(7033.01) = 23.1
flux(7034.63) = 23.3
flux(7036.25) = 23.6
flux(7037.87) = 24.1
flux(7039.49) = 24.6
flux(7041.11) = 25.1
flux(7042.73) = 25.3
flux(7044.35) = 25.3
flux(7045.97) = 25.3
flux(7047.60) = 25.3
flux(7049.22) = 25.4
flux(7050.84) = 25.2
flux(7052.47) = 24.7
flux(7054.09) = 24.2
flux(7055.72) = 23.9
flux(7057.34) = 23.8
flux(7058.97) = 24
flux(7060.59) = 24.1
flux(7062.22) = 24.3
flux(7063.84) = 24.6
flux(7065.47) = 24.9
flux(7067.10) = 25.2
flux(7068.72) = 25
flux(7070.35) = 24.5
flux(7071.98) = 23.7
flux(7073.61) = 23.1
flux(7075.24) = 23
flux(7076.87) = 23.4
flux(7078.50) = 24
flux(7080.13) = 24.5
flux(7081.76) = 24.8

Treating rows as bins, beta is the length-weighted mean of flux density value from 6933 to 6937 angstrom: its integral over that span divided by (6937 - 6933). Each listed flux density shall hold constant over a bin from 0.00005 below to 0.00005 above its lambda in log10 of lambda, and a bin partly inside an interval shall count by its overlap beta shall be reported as 26.3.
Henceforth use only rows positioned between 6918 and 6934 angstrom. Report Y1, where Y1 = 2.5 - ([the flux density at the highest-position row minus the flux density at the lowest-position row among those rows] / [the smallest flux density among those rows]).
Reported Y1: 2.37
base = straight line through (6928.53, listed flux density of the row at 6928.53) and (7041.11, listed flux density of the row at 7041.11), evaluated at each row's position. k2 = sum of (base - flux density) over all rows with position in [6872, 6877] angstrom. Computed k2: 16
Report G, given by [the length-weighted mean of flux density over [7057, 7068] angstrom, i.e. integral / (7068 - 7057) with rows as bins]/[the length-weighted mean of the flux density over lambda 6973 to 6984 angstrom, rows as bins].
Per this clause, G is 1.01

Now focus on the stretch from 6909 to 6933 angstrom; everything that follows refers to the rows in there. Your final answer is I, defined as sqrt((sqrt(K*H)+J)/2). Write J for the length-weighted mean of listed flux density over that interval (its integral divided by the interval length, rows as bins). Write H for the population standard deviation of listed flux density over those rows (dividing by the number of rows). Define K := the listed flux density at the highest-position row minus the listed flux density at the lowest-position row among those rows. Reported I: 3.70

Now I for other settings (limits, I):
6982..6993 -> 3.62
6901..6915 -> 3.34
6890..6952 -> 3.54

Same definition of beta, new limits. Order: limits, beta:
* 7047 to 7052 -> 25.3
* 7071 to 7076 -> 23.3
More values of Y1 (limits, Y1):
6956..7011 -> 2.63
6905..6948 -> 2.37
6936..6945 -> 2.58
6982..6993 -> 2.41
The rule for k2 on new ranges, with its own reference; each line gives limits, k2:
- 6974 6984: 12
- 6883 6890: 19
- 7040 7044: 0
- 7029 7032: 4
